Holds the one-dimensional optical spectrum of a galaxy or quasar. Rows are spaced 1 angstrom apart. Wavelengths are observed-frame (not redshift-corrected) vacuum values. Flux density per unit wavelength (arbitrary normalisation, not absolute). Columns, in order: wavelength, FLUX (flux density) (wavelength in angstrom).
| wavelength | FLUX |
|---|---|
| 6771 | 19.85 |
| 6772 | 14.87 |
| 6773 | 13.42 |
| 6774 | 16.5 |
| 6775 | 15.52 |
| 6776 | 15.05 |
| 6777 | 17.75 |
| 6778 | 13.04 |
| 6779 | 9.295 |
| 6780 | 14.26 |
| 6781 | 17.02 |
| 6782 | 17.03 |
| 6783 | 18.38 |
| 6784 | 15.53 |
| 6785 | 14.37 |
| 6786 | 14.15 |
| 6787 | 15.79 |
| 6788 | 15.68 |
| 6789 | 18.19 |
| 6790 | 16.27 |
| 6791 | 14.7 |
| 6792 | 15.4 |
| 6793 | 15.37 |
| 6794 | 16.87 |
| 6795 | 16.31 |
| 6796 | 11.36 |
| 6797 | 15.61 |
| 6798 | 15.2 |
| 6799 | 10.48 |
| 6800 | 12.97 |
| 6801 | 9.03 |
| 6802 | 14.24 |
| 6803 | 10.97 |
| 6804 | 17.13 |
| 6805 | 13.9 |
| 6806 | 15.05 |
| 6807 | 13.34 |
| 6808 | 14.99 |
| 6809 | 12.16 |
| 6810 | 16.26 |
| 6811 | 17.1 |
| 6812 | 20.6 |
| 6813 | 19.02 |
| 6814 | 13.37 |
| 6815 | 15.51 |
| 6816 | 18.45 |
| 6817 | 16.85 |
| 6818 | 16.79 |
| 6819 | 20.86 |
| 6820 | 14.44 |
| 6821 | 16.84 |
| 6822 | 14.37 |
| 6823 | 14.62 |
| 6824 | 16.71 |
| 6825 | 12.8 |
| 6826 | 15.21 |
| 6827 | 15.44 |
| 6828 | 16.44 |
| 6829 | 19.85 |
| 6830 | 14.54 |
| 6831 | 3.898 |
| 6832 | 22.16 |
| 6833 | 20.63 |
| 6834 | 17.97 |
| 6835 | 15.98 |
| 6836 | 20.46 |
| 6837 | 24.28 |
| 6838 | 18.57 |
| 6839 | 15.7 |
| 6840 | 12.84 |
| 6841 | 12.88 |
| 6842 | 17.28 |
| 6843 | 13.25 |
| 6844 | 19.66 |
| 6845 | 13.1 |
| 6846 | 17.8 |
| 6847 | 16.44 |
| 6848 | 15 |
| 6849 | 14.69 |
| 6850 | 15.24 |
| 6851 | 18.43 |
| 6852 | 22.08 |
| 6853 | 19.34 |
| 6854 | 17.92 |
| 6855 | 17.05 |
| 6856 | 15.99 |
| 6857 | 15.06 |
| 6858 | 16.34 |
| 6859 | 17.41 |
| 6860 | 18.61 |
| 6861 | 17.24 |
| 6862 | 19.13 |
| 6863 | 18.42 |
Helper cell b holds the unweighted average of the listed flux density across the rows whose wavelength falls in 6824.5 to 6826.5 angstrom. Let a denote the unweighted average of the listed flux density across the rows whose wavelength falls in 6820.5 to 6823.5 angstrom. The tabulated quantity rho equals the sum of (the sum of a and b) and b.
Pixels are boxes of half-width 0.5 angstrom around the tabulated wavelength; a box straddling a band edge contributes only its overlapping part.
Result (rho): 43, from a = 15.3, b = 14.0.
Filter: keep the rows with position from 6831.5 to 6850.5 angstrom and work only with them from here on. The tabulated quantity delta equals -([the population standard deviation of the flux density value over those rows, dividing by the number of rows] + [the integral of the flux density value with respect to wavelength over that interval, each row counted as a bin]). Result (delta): -327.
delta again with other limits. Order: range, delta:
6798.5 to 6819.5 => -322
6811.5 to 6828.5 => -281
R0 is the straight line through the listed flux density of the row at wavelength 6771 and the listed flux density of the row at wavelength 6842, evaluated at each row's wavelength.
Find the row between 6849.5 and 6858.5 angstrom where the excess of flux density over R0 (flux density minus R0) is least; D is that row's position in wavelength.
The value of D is 6850 angstrom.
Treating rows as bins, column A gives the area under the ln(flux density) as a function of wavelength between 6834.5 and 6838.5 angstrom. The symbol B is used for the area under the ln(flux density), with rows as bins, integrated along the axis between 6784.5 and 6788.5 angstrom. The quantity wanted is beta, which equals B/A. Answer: 0.91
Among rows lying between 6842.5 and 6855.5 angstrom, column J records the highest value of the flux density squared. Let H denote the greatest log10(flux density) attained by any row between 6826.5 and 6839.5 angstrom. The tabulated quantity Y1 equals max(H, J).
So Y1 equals 488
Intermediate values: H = 1.39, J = 488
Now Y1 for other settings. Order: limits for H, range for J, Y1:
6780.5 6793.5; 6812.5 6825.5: 435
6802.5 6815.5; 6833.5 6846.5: 590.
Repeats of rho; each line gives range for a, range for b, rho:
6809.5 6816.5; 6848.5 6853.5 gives 53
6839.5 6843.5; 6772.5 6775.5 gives 44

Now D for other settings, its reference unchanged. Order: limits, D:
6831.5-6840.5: 6840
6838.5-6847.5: 6840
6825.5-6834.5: 6831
